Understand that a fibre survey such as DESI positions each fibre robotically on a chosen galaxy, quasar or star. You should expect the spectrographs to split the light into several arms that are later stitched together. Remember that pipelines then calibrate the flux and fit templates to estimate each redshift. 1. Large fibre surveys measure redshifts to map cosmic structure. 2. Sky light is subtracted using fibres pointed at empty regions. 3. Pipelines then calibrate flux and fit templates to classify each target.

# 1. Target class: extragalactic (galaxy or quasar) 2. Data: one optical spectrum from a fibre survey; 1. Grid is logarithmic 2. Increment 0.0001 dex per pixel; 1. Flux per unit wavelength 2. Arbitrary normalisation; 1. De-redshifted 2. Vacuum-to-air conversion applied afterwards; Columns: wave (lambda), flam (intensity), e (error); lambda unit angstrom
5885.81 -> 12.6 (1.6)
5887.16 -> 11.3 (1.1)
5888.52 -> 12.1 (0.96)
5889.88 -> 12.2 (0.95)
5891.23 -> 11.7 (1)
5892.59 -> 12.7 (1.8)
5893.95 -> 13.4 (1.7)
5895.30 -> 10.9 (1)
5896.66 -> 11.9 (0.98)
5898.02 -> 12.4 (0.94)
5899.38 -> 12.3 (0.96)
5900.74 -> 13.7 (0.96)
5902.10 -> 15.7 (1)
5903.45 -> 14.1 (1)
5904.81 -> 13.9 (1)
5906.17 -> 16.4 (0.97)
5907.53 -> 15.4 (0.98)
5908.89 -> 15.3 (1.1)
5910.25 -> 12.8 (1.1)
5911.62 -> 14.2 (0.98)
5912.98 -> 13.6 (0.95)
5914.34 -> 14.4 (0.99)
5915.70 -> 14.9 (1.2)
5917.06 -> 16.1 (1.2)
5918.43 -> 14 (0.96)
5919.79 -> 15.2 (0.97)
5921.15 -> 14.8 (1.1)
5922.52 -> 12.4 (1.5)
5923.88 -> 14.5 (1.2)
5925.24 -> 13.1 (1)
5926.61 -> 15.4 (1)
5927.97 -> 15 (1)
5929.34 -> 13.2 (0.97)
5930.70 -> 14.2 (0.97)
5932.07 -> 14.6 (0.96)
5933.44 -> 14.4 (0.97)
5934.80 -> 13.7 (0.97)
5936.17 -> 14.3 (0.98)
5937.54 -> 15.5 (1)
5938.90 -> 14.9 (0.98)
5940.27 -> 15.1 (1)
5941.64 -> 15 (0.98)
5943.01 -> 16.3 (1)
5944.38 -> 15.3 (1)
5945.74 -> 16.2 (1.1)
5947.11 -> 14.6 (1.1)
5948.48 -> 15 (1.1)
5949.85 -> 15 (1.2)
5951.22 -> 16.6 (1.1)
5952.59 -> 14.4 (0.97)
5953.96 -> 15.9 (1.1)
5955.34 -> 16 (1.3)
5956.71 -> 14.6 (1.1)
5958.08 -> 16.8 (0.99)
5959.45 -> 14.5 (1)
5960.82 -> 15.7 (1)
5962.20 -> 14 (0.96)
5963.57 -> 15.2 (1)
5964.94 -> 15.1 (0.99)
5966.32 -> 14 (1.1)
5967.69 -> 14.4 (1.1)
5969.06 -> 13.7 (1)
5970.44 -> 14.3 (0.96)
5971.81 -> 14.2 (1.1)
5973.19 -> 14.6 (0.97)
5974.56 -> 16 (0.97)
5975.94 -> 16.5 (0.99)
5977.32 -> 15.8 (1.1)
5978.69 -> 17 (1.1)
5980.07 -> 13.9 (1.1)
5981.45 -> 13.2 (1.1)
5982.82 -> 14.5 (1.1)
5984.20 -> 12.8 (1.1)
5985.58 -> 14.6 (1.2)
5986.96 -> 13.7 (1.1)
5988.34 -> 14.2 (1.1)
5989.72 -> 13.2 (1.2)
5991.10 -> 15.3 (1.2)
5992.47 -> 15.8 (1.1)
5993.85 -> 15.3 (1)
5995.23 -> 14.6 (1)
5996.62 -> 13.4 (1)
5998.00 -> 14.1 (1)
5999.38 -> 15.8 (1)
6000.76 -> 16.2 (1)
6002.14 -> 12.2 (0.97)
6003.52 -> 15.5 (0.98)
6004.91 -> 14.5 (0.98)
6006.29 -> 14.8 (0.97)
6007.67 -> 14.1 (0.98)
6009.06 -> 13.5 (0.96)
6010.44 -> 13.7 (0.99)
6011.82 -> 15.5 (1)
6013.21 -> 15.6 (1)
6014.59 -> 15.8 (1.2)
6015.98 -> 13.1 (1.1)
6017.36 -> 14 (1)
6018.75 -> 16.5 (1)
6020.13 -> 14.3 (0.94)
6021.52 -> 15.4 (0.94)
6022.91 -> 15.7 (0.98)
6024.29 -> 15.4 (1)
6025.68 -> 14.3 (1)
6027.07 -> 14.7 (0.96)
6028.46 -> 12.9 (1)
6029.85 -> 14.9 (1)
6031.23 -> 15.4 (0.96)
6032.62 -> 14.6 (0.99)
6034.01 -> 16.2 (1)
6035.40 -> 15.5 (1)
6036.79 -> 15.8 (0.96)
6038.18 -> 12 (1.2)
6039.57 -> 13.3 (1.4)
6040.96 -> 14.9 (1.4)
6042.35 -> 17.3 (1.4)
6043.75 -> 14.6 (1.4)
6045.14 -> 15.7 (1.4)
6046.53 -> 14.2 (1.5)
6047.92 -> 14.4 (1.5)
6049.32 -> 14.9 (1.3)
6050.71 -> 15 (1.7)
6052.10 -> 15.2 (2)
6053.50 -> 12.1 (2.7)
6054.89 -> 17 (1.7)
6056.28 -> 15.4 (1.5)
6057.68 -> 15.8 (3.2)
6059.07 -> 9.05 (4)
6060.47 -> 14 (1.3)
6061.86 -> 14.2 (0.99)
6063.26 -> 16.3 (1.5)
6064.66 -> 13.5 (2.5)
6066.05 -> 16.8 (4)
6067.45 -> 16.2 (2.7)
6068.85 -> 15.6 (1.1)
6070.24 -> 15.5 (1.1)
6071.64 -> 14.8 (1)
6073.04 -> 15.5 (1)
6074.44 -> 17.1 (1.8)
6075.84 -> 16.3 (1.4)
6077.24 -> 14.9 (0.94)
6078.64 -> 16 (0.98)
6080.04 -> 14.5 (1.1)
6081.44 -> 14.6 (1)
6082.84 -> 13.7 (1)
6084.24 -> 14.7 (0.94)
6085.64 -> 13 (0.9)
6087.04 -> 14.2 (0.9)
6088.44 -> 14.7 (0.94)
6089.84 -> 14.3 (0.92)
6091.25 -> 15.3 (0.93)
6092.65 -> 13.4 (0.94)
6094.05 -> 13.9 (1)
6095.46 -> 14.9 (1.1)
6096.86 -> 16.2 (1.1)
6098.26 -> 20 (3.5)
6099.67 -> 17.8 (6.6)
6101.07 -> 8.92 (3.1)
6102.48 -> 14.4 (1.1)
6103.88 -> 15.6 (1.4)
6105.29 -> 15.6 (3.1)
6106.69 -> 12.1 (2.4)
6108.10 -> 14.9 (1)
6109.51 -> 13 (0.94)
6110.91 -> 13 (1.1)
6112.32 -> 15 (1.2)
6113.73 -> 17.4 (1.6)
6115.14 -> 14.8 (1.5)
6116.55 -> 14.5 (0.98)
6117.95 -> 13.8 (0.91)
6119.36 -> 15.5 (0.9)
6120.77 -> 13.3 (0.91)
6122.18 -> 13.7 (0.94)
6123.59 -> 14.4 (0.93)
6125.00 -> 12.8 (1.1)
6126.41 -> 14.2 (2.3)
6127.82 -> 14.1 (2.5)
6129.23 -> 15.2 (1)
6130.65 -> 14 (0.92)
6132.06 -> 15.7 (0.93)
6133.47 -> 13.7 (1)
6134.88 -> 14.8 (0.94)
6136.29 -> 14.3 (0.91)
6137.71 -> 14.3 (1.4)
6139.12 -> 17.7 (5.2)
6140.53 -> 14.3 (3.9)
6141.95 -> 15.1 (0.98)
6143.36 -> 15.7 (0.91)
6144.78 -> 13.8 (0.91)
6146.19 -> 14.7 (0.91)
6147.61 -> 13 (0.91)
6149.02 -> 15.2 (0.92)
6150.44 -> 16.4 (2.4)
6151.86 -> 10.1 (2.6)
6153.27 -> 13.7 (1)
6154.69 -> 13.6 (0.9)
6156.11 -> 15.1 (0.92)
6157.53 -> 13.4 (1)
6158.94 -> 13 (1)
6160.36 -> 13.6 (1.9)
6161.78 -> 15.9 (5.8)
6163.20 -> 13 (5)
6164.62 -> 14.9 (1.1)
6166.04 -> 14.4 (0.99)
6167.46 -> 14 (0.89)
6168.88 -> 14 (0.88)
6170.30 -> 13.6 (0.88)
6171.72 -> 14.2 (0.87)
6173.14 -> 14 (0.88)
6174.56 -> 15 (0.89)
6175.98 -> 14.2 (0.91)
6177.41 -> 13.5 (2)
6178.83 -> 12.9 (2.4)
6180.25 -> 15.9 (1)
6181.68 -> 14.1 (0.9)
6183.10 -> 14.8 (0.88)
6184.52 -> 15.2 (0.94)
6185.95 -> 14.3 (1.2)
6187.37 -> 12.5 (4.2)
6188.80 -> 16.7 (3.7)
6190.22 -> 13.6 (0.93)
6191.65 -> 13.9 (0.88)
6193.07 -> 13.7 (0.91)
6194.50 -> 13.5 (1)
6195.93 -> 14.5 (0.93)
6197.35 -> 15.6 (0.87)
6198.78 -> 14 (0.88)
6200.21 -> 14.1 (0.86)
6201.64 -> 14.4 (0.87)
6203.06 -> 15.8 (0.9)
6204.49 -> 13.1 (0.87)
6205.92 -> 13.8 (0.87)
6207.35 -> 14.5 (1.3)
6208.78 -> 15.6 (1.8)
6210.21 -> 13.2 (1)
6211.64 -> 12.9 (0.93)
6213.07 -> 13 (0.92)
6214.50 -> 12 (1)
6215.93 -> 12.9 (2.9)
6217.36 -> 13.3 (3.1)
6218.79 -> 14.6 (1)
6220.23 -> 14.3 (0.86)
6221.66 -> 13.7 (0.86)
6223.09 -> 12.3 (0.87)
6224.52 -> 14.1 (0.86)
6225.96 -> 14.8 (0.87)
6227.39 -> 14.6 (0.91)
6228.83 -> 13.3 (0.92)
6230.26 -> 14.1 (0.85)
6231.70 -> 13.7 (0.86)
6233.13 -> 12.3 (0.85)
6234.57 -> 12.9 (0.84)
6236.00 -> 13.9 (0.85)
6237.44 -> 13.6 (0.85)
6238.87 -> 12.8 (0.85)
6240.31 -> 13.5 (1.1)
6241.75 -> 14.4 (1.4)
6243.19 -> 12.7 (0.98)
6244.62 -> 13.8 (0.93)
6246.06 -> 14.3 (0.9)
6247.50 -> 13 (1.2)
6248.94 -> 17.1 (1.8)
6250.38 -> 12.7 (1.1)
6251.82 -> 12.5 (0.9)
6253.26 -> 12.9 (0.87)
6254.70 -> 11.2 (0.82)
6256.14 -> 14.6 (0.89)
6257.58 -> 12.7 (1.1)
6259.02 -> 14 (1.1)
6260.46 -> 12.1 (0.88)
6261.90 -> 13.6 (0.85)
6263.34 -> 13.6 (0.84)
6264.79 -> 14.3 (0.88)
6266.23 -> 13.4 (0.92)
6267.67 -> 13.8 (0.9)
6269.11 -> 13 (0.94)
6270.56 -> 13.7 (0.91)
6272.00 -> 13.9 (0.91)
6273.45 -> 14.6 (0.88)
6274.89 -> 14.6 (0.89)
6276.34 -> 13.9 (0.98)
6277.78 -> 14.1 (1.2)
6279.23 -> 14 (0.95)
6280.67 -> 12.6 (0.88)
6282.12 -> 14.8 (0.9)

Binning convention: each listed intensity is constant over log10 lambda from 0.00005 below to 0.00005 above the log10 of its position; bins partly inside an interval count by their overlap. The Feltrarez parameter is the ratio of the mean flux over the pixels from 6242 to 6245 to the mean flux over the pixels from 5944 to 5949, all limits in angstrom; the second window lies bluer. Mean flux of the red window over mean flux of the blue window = 0.87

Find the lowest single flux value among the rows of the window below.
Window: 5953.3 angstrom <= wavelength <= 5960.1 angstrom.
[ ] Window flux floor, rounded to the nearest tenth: 14.5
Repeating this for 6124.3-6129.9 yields 12.8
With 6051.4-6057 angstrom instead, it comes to 12.1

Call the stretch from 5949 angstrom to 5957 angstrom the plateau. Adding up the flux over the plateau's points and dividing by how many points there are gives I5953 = 15.4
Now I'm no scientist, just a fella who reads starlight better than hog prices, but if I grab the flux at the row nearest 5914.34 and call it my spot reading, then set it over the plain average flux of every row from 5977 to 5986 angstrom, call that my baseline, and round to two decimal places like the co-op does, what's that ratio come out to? 0.99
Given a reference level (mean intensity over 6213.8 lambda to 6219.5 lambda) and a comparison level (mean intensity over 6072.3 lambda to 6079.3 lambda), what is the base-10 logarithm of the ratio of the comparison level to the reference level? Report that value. 0.082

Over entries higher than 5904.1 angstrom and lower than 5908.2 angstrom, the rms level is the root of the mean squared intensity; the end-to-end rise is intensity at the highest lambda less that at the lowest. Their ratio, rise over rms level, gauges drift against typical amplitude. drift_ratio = 0.10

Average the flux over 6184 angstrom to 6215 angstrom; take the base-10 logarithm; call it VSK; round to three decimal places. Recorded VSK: 1.149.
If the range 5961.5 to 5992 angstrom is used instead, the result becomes 1.163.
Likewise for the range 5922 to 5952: 1.169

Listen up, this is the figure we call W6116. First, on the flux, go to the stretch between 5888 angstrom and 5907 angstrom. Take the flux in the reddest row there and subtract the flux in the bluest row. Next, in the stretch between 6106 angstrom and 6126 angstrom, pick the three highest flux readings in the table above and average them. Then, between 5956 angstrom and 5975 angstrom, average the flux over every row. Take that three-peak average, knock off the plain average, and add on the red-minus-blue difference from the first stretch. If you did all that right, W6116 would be 5.5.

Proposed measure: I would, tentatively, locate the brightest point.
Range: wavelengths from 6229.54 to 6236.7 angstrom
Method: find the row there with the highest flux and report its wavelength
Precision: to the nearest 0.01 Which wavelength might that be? 6230.26 angstrom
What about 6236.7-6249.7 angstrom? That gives 6248.94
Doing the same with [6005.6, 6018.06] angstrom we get 6014.59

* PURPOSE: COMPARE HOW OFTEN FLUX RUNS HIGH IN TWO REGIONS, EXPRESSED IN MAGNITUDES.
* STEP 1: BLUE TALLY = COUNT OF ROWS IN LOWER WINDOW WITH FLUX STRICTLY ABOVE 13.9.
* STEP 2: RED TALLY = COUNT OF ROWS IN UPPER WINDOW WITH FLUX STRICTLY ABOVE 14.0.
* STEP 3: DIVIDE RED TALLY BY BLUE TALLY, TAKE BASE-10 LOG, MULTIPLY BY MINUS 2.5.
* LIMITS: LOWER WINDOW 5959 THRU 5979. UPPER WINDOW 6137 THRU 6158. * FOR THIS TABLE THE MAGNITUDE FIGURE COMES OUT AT 0.5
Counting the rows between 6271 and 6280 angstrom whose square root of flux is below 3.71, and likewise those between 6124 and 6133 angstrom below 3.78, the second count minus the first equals 4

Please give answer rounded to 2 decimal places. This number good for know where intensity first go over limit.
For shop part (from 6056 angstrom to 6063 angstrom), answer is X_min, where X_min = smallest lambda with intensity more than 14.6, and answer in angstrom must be 6056.28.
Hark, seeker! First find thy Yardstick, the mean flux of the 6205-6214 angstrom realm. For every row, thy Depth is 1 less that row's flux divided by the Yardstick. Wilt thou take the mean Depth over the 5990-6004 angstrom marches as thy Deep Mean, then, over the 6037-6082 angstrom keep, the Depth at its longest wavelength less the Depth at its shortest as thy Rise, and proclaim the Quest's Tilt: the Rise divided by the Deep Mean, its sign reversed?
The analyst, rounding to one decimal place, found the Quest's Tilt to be -2.6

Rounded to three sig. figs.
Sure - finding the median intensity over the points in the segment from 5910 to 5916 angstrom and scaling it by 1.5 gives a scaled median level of 21.3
